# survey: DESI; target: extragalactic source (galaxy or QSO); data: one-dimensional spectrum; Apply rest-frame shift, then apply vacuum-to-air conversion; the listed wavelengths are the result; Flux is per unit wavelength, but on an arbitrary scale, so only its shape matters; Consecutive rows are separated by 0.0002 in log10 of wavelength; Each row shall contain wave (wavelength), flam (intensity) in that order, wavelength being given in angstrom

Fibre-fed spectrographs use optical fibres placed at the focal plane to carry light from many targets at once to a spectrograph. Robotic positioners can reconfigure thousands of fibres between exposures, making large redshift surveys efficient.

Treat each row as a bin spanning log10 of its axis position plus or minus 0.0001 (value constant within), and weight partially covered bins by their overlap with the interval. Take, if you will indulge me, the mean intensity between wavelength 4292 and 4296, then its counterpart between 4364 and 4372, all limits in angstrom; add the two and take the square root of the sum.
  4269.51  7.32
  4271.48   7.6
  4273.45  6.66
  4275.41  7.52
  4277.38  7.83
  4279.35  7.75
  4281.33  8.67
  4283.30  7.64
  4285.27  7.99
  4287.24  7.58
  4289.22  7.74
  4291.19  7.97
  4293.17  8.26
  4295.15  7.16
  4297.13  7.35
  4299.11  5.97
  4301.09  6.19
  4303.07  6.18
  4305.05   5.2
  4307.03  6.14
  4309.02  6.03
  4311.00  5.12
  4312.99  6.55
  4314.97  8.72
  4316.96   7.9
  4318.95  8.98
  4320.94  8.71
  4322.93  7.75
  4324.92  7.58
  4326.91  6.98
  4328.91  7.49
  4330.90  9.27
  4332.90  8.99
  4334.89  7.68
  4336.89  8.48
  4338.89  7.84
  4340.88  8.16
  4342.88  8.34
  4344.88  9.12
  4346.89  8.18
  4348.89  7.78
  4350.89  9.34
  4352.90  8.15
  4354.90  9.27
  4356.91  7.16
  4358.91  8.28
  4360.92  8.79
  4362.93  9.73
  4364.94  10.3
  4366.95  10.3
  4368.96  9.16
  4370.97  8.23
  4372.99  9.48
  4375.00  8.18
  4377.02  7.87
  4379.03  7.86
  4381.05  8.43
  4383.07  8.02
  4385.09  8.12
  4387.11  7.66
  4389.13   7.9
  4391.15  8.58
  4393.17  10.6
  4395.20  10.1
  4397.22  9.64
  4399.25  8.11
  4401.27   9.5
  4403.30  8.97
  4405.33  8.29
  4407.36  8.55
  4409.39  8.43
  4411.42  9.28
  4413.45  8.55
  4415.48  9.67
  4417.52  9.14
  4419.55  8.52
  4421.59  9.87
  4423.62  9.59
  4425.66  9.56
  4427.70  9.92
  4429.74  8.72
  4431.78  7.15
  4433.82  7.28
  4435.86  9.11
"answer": 4.15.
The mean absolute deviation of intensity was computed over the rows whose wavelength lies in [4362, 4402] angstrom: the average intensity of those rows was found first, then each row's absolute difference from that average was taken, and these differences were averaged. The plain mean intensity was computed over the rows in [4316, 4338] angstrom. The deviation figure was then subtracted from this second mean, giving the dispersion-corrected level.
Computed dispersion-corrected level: 7.28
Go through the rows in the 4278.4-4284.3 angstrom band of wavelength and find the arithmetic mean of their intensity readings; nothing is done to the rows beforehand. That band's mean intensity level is 8.0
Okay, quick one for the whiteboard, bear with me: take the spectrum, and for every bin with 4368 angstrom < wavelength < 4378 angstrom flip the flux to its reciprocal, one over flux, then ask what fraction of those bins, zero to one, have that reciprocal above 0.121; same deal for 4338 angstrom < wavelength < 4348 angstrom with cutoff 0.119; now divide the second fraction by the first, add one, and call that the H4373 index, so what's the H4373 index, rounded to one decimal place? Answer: 2.3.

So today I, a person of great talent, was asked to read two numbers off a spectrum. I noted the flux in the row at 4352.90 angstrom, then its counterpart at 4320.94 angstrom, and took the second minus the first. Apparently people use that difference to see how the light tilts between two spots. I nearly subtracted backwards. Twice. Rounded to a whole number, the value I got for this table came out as 1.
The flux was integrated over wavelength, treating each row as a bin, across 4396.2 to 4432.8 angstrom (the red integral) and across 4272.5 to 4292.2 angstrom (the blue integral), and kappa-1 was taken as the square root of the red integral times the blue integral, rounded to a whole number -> 224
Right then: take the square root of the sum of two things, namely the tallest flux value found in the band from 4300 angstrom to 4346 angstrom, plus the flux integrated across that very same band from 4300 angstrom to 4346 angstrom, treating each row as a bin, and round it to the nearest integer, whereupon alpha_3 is 19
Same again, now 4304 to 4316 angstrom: 9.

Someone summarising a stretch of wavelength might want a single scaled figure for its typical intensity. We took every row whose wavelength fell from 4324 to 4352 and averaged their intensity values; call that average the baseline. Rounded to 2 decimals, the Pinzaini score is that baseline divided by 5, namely 1.65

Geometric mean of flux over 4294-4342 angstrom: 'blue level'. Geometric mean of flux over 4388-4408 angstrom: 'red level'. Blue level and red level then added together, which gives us 16.2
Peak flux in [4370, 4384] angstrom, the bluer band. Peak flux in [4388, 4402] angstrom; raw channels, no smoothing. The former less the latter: -1.1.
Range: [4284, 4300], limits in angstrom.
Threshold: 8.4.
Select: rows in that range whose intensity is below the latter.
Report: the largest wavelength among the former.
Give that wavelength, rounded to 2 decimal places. 4299.11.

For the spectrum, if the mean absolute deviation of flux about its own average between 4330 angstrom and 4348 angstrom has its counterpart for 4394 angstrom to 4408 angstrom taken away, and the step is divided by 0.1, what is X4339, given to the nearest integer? -2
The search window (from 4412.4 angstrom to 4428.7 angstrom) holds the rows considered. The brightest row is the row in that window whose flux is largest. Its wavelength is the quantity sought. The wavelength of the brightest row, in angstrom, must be 4427.70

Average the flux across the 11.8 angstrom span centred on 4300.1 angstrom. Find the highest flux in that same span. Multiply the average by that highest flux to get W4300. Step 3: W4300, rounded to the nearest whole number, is 47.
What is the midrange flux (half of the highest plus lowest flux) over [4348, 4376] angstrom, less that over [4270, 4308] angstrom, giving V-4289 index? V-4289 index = 1.8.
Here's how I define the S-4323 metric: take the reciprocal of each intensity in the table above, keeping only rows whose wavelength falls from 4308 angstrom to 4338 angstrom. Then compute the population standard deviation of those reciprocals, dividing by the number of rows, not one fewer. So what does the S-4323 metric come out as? 0.0231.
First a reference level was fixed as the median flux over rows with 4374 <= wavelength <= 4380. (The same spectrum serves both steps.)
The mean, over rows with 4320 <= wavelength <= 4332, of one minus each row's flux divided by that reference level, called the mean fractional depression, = -0.012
